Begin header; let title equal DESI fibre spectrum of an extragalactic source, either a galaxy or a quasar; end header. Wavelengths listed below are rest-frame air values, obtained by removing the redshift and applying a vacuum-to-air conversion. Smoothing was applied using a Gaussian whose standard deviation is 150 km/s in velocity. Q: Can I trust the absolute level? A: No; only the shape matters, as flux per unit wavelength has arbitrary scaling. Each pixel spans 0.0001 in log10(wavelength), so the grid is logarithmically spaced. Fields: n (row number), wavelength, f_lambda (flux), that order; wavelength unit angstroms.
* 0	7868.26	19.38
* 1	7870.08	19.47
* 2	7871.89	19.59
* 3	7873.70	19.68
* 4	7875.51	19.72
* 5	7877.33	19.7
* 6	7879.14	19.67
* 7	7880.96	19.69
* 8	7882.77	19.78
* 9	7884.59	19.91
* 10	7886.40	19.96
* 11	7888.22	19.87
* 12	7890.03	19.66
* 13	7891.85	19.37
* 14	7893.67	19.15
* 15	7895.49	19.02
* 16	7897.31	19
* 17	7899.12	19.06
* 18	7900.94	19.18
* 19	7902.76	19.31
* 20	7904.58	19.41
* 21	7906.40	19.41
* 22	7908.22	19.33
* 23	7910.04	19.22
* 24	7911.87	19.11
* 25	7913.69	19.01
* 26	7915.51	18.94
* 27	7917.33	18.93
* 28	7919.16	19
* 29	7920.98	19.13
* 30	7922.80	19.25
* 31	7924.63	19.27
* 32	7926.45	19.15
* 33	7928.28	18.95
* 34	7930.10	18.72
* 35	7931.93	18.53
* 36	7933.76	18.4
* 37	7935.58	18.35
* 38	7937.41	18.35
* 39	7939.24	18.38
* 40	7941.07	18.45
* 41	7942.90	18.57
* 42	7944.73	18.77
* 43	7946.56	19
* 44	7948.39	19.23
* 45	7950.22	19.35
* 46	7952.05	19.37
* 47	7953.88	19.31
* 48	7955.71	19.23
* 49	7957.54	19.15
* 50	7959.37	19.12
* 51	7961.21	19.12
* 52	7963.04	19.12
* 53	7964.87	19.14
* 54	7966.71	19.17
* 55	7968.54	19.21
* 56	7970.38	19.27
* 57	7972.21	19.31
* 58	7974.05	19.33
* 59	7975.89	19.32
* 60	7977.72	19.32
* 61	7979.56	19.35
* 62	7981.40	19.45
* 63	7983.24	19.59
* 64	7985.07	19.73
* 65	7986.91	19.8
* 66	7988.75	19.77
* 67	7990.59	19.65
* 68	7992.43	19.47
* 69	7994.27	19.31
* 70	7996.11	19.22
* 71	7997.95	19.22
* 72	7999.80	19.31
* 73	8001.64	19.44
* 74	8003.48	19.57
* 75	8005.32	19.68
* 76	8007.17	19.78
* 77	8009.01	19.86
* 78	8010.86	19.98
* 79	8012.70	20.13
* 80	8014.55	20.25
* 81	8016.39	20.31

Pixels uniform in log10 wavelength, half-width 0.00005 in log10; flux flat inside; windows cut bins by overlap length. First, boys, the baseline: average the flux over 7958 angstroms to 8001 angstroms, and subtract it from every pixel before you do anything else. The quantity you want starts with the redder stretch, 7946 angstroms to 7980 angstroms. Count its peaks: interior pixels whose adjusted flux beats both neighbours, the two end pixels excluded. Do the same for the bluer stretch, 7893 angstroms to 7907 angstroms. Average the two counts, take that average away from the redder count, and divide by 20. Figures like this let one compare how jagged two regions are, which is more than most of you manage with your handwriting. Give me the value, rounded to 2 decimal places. 0.05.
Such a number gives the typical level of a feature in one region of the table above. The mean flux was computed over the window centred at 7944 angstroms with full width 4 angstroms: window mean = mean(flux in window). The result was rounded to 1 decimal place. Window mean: 18.7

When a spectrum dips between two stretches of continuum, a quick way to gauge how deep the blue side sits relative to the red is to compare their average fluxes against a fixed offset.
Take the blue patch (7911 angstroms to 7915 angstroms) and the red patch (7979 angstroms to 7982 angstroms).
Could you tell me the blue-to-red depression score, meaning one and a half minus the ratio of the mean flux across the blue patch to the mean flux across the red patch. 0.52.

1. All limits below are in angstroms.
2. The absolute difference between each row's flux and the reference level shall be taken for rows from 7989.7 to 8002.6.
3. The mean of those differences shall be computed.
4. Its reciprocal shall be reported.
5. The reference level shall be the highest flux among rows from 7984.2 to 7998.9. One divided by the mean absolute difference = 2.3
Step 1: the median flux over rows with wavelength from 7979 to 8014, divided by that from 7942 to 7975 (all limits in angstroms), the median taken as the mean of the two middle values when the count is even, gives 1.021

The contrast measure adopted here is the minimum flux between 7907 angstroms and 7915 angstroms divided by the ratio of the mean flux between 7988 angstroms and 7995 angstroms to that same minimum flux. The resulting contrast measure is 18.5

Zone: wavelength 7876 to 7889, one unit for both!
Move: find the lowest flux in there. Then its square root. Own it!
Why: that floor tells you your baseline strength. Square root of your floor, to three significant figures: 4.44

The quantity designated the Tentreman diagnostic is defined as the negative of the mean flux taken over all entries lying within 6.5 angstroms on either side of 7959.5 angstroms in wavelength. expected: -19.2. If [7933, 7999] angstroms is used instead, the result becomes -19.2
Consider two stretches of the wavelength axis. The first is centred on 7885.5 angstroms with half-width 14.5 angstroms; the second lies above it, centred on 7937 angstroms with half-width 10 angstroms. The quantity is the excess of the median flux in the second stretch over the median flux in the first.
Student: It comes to -1.1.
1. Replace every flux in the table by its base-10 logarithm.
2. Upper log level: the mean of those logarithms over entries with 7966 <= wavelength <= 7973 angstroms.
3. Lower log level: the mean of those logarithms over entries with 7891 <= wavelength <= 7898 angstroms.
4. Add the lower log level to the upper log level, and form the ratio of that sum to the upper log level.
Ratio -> 2.00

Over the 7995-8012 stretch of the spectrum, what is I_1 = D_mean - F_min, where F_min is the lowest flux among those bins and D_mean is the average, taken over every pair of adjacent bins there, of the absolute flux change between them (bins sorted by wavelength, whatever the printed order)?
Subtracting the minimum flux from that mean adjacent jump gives -19.1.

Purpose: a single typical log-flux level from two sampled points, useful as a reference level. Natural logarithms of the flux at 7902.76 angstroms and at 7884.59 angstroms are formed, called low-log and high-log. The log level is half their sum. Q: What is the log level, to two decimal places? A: 2.98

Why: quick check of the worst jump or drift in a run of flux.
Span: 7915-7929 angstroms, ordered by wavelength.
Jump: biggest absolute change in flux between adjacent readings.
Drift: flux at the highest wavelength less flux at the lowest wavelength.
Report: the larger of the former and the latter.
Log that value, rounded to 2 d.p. 0.20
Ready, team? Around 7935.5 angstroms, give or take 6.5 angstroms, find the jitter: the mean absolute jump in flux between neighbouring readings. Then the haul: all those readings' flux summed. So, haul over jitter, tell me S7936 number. 1649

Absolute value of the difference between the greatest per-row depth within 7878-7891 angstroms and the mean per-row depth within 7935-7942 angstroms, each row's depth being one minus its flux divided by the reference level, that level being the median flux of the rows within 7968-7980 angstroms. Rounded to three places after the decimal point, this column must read 0.066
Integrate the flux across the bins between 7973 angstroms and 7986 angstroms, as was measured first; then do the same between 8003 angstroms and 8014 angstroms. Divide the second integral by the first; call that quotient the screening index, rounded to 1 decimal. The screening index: 0.9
